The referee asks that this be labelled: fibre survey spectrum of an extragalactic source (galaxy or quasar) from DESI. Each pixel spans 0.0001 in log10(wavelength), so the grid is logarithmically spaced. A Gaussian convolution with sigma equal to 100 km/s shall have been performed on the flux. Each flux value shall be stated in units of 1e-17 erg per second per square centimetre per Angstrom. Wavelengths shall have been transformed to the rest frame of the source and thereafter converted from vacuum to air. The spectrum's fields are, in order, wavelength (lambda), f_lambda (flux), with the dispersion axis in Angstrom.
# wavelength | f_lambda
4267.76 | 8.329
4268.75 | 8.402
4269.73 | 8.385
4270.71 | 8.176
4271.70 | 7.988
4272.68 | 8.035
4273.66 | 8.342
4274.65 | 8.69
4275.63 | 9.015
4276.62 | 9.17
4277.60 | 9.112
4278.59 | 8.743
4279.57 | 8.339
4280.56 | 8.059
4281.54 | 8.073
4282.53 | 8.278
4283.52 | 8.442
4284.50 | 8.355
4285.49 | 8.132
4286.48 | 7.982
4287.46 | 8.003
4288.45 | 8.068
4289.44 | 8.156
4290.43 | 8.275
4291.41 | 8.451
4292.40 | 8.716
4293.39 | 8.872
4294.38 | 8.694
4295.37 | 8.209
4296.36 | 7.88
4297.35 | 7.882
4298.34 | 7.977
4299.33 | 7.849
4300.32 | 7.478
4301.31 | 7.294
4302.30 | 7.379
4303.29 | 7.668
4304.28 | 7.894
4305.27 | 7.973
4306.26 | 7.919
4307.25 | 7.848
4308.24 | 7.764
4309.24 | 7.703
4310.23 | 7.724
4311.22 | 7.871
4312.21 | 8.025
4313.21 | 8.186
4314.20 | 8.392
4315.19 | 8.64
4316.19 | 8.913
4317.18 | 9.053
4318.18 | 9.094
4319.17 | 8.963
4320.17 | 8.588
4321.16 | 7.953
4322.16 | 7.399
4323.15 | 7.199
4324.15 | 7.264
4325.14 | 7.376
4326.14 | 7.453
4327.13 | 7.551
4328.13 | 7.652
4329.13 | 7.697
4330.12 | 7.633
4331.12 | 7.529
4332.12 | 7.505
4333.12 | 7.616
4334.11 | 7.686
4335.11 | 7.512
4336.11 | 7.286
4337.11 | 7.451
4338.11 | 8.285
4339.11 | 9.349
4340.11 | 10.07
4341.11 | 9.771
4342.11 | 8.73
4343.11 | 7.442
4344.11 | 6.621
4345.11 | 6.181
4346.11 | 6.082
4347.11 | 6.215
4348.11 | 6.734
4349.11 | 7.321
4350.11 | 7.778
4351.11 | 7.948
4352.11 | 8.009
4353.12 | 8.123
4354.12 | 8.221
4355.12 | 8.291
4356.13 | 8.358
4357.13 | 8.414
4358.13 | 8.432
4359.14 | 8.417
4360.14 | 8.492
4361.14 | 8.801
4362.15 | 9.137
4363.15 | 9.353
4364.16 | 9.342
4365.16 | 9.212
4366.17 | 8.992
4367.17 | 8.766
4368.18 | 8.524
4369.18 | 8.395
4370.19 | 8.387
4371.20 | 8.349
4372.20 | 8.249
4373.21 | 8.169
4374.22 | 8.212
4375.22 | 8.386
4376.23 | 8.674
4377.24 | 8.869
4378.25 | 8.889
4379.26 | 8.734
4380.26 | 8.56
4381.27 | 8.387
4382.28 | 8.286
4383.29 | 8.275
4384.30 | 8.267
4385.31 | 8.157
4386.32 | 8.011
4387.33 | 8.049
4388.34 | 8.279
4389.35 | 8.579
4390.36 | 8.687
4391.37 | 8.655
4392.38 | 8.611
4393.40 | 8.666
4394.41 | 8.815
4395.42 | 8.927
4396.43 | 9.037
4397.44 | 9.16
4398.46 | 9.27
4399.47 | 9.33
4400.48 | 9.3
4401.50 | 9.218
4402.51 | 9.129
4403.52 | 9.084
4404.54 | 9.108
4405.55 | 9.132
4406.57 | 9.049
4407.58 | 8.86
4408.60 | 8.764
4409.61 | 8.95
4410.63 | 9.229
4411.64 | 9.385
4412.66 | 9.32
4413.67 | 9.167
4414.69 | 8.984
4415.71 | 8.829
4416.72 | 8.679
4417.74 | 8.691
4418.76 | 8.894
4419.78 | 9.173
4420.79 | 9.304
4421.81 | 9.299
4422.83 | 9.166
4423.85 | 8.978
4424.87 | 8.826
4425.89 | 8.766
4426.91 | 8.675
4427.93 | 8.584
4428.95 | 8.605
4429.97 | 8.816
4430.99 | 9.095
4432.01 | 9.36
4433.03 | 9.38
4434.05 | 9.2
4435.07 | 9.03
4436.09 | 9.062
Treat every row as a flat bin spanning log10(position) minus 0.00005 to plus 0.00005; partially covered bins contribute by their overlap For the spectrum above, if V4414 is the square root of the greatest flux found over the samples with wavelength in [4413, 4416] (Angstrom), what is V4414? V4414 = 3.03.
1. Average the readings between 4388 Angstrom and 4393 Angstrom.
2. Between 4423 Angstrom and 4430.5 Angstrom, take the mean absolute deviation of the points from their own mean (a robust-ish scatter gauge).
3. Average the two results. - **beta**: 4.3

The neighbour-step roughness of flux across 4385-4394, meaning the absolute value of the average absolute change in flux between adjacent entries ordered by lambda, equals 0.119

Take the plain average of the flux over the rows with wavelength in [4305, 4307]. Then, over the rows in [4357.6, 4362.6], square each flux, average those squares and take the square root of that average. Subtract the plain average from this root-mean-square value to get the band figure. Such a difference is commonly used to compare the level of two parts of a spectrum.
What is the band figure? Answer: 0.7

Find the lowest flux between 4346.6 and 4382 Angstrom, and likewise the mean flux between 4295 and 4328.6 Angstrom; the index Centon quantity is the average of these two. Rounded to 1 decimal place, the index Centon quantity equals 7.1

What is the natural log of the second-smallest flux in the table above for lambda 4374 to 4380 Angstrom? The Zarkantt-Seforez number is 2.127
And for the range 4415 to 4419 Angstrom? 2.162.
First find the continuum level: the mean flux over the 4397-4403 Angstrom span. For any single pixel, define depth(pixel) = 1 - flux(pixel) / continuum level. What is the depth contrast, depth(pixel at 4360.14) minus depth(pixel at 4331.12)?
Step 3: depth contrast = -0.10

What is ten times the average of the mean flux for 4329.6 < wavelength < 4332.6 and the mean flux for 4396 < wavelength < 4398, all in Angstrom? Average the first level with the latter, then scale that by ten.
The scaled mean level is 83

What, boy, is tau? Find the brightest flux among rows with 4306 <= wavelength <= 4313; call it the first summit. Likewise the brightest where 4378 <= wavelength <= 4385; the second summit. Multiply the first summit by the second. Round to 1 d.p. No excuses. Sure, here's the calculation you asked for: 71.3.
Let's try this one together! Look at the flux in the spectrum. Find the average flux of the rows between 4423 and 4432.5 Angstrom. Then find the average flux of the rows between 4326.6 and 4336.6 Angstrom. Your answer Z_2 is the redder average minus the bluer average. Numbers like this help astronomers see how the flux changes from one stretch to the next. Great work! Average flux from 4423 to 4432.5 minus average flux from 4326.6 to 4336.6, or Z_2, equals 1.3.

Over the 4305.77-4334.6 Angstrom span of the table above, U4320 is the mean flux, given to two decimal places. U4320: 7.94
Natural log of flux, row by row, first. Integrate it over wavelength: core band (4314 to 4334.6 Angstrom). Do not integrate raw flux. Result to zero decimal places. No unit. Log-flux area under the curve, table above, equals 43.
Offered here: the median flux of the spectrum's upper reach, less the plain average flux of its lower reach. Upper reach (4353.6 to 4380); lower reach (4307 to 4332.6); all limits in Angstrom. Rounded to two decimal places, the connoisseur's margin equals 0.50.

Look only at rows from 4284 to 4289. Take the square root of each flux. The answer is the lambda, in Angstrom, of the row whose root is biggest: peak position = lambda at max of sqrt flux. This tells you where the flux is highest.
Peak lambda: 4284.50 Angstrom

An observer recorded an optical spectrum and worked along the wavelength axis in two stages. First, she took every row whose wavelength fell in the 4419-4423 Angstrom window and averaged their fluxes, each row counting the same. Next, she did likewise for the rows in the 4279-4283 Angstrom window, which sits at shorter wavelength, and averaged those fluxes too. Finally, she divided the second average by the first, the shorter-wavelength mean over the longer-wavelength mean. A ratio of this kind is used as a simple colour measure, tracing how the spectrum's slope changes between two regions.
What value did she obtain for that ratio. 0.89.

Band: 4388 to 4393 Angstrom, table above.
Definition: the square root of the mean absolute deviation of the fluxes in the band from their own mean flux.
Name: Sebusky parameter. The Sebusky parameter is 0.34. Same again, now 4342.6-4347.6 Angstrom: 0.65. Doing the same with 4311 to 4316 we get 0.48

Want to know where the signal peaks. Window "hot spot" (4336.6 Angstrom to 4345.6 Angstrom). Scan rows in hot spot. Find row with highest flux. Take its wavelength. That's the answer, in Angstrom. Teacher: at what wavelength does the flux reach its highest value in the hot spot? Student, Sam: 4340.11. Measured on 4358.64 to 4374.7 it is 4363.15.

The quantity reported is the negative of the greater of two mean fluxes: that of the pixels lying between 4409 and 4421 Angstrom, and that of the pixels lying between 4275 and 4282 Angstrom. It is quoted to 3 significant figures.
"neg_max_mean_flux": -9.05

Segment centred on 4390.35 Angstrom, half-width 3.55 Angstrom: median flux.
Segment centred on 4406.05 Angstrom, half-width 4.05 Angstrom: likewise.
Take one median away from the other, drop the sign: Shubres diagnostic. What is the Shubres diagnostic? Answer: 0.46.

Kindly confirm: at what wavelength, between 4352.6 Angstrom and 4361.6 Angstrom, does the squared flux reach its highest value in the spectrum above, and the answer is 4361.14 Angstrom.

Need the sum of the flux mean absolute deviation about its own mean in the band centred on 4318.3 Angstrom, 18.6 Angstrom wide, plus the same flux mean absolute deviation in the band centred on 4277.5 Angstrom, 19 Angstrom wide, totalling 0.84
